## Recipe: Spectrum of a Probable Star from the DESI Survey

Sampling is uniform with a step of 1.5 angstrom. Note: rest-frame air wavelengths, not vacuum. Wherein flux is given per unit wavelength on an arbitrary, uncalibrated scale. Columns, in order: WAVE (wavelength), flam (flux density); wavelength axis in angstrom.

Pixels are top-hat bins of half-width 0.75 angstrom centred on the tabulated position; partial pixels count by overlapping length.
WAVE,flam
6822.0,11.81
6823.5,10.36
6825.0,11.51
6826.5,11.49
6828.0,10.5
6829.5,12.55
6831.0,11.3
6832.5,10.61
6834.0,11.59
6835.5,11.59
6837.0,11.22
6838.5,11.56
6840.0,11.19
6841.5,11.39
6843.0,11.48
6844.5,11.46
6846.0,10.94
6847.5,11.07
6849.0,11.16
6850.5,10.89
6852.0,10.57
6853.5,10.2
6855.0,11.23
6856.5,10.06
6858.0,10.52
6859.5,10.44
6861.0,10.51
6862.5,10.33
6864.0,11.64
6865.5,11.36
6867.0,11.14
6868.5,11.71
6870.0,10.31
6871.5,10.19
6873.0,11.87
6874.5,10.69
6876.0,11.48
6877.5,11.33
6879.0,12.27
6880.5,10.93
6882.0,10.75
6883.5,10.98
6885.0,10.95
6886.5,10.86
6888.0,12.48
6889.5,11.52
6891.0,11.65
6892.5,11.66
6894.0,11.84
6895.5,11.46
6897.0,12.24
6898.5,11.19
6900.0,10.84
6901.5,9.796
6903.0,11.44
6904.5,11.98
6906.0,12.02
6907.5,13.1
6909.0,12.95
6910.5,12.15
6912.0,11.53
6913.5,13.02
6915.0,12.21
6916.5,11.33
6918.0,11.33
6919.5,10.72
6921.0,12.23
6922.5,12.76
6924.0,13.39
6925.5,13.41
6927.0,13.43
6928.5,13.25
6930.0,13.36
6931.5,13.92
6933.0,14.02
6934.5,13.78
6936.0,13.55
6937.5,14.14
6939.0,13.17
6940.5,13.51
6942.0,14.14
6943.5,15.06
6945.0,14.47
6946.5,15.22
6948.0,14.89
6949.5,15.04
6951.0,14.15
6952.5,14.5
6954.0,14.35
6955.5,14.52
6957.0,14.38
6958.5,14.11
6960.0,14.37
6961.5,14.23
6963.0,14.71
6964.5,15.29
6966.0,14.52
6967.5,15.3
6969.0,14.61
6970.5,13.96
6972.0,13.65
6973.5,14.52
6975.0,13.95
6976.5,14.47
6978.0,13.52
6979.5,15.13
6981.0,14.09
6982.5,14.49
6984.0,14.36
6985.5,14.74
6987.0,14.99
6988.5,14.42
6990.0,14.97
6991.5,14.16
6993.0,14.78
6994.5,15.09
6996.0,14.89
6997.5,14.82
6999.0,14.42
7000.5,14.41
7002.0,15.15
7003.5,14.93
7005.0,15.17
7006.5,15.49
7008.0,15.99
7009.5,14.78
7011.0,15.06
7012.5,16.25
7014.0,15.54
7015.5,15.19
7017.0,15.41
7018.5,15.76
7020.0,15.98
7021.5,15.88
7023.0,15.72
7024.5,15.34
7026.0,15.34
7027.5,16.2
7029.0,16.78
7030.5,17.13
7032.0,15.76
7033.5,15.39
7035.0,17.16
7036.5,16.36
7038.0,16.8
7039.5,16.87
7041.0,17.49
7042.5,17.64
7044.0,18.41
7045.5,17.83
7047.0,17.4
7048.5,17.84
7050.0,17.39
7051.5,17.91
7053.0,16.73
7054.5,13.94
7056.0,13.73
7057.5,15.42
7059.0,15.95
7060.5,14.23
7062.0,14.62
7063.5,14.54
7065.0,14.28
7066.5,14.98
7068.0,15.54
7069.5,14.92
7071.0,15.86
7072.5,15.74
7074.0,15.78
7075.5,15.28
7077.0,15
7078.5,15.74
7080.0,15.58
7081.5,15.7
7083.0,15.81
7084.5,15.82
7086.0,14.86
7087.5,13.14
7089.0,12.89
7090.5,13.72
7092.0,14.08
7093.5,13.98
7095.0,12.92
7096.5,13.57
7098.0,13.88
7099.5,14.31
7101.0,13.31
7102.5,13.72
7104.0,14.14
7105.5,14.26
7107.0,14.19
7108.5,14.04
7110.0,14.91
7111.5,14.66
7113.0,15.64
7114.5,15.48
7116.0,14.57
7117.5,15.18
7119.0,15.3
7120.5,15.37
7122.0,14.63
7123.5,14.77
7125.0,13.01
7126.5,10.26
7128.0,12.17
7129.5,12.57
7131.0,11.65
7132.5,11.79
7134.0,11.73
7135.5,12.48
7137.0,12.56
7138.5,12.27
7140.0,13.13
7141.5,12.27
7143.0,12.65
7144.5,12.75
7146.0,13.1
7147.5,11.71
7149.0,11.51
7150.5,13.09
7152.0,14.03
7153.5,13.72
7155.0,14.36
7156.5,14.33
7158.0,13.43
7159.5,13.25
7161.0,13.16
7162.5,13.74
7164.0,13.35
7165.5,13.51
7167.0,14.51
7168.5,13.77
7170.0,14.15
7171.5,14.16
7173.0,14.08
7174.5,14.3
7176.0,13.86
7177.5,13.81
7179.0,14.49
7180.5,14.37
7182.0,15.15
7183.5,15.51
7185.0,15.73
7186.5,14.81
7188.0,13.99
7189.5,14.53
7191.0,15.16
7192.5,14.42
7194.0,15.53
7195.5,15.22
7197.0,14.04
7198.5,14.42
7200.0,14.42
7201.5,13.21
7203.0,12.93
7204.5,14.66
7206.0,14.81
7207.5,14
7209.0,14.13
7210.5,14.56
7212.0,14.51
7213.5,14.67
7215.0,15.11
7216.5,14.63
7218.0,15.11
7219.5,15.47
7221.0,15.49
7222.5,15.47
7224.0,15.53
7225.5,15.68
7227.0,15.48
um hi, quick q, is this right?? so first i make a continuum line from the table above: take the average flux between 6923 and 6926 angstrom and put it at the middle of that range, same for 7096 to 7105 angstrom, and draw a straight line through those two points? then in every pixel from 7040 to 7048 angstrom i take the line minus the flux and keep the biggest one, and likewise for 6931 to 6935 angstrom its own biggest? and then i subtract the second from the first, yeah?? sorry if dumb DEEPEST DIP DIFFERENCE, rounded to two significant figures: -3.3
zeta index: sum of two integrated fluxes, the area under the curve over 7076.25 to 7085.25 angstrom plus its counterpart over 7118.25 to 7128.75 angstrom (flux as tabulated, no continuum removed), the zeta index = 284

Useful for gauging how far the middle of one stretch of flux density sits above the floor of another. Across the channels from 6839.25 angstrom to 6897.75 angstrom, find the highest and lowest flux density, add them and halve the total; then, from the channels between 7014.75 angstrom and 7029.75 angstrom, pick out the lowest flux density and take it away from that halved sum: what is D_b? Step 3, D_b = -4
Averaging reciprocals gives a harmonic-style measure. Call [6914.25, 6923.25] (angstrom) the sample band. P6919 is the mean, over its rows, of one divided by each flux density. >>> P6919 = 0.0853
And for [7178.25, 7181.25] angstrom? 0.0693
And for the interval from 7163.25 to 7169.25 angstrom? 0.0726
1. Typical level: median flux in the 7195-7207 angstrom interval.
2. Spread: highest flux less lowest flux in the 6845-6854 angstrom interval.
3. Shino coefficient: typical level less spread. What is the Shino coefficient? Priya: 13.5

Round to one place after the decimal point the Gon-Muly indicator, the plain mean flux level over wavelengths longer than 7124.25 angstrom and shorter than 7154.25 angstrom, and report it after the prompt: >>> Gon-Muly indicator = 12.4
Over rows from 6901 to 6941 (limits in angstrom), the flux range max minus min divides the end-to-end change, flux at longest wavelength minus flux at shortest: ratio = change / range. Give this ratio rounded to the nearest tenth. 0.9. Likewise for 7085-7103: -0.6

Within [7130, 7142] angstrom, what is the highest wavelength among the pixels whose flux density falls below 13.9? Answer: 7141.5 angstrom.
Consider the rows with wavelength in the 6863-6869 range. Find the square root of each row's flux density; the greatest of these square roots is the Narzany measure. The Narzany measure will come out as 3.42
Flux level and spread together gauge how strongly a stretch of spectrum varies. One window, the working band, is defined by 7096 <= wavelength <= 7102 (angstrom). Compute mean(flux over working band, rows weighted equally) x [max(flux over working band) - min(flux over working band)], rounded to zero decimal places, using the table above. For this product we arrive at 14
